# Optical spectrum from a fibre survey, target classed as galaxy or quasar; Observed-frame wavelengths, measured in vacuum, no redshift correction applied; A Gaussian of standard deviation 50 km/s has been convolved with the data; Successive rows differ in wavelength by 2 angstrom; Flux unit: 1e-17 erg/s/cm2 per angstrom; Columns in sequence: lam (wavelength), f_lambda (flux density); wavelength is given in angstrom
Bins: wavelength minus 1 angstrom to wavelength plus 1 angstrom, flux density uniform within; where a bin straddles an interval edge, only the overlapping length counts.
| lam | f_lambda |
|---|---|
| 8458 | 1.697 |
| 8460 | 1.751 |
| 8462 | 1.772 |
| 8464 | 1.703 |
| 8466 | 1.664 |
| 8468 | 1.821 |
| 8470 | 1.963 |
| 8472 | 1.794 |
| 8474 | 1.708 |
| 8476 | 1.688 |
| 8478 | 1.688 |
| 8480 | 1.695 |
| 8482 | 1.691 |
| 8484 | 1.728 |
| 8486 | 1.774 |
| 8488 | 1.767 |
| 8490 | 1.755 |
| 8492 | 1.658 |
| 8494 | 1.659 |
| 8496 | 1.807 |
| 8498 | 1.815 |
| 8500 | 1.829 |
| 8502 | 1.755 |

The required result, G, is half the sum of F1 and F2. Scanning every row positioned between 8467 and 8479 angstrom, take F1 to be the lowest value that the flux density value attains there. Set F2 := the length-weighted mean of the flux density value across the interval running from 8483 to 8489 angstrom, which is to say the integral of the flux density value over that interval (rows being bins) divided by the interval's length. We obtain 1.72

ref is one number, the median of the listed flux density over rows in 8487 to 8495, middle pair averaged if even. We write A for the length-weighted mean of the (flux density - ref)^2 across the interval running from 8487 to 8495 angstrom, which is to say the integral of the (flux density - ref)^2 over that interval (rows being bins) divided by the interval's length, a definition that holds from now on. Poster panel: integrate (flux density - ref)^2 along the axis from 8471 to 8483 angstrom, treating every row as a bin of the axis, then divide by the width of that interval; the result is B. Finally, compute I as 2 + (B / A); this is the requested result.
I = 2.5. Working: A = 0.003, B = 0.001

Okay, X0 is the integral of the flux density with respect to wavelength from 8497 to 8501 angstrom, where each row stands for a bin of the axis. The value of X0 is 7.3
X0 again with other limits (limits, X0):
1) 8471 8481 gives 17.1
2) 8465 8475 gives 17.9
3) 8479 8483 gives 6.8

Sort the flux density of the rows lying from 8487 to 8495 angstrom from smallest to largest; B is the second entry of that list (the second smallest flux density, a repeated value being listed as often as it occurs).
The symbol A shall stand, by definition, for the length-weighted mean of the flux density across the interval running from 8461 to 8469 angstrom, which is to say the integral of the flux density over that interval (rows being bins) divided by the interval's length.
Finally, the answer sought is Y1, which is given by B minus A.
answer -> -0.081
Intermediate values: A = 1.74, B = 1.659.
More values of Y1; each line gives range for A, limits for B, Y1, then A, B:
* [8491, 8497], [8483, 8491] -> 0.047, 1.71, 1.755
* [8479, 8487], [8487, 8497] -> -0.063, 1.72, 1.659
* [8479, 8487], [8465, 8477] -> -0.034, 1.72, 1.688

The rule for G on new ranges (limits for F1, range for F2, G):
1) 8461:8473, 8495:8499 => 1.74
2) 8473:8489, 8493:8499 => 1.72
